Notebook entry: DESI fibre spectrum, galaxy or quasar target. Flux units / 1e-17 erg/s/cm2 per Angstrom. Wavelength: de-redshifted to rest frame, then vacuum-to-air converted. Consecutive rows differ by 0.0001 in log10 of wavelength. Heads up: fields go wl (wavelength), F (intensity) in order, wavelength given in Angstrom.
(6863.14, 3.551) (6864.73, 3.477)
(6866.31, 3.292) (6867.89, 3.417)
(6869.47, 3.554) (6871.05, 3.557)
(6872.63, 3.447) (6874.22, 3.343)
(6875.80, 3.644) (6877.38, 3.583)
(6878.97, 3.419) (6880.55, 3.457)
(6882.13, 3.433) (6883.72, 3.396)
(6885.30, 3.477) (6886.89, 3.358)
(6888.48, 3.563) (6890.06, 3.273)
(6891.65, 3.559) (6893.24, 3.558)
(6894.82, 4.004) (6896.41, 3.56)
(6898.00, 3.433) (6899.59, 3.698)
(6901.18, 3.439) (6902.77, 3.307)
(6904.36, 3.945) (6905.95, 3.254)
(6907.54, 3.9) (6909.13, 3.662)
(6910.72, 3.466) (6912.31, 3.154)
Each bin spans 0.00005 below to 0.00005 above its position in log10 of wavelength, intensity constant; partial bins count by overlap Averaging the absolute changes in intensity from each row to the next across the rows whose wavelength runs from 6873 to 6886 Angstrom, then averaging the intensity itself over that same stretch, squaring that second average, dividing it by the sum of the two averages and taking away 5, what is -1.63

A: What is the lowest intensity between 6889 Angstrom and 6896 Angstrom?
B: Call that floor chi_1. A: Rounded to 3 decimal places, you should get 3.273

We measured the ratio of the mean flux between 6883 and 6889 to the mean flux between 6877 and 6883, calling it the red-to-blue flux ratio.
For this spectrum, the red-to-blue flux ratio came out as 0.99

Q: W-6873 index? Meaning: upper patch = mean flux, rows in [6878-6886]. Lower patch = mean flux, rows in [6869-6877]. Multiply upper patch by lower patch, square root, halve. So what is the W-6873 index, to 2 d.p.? 1.74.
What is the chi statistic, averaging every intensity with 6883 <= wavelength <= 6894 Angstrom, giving 3.45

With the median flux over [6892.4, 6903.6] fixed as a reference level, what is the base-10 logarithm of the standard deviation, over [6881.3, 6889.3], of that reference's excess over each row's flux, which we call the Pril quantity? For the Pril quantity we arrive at -1.1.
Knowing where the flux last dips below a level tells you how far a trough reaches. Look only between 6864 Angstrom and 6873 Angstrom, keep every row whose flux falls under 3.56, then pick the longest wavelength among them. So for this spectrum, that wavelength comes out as 6872.63 Angstrom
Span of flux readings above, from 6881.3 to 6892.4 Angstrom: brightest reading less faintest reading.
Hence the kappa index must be 0.3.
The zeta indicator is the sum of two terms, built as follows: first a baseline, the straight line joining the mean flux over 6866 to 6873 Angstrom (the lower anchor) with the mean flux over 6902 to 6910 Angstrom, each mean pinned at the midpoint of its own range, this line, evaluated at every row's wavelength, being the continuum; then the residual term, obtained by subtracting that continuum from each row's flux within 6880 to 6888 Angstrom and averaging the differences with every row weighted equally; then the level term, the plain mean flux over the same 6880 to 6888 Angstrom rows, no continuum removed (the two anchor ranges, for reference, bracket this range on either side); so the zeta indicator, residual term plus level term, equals 3.33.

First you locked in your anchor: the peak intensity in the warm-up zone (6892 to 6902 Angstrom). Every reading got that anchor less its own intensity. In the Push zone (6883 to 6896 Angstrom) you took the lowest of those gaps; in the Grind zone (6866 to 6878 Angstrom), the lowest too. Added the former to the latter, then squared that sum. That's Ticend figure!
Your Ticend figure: 0.130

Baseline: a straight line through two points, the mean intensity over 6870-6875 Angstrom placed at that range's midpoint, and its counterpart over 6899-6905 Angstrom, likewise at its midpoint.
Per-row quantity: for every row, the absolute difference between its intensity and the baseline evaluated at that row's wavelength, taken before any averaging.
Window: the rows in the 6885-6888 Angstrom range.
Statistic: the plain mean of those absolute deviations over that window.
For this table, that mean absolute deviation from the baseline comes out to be 0.10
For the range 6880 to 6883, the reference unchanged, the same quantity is 0.05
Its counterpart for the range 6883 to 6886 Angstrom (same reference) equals 0.07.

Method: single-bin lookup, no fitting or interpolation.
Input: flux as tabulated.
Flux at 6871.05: 3.557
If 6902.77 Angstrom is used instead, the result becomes 3.307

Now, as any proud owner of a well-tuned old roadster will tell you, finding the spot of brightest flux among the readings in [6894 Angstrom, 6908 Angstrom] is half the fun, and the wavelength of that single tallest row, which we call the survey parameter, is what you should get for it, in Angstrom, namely 6894.82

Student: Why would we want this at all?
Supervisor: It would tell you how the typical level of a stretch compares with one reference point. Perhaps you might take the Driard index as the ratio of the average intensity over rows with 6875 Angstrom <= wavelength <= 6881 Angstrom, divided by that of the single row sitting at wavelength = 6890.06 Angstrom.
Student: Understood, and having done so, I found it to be 1.08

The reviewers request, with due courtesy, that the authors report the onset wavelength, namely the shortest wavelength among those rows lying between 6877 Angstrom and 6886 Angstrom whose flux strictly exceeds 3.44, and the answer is 6877.38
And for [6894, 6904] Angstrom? 6894.82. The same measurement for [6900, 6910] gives 6904.36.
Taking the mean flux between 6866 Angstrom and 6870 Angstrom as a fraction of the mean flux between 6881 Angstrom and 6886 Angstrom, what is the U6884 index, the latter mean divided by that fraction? 3.45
